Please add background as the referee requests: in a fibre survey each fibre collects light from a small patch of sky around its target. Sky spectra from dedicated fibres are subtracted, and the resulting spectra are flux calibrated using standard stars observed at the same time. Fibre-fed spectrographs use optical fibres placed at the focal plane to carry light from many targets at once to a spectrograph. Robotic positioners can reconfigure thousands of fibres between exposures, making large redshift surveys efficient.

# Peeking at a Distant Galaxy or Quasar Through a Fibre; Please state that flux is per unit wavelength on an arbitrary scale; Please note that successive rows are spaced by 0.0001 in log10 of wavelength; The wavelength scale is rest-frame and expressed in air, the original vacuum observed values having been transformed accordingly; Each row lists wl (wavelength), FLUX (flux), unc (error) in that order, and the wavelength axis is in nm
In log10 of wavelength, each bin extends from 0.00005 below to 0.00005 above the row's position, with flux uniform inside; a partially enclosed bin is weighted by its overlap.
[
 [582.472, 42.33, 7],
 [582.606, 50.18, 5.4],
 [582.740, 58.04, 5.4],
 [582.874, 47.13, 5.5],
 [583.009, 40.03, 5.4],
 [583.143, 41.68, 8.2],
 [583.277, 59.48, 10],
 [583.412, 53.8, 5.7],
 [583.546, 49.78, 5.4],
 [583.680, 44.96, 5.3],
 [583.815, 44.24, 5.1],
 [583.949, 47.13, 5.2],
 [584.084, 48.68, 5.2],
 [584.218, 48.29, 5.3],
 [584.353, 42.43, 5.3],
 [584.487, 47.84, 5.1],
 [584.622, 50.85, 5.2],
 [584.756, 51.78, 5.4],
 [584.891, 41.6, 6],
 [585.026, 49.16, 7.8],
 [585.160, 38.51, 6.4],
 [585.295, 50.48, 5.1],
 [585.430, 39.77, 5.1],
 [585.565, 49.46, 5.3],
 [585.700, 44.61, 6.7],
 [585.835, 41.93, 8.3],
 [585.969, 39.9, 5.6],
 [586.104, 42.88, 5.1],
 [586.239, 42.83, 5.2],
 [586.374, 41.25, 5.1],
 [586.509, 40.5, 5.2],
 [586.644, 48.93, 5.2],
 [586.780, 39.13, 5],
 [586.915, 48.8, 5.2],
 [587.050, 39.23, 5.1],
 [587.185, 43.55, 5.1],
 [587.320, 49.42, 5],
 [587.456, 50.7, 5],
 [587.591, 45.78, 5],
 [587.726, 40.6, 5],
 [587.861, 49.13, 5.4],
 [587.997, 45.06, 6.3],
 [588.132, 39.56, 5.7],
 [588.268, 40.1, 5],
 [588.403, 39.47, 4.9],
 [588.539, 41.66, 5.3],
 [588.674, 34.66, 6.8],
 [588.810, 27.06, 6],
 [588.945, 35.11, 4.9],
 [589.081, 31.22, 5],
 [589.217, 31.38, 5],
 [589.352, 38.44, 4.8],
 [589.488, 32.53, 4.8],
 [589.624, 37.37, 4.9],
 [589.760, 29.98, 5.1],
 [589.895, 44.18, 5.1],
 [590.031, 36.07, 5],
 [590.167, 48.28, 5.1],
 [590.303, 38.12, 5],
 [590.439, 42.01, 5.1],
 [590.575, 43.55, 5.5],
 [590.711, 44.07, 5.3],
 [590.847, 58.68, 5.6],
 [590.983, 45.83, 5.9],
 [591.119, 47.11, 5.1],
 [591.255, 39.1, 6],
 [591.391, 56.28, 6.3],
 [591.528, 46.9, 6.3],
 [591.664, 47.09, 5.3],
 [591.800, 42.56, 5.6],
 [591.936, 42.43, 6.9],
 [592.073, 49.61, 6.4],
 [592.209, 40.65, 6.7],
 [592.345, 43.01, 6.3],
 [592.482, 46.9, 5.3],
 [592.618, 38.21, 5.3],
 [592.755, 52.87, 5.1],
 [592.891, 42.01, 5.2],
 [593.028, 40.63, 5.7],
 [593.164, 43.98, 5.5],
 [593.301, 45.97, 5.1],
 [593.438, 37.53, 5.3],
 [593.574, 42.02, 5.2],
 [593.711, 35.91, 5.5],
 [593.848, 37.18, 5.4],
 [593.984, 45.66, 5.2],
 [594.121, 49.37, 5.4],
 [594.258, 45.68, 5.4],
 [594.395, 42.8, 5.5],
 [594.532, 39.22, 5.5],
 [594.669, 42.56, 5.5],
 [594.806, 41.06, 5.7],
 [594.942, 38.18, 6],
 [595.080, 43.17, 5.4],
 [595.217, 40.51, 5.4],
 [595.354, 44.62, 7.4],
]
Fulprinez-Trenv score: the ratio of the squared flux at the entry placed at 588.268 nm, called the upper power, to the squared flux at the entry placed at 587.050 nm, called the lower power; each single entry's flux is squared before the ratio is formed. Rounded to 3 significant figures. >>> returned 1.04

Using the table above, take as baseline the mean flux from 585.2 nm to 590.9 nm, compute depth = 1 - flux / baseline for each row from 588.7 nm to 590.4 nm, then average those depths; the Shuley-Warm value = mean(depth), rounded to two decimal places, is 0.14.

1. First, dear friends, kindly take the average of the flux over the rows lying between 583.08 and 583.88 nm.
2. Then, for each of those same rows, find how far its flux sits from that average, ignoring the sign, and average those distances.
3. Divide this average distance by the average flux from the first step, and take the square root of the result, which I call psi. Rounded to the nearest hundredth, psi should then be 0.33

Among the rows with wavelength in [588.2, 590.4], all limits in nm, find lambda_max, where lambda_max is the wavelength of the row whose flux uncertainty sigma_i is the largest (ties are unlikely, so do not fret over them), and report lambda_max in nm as 588.674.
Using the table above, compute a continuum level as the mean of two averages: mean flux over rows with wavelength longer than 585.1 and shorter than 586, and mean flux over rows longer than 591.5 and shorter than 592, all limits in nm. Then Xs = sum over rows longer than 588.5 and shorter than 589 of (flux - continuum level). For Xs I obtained -38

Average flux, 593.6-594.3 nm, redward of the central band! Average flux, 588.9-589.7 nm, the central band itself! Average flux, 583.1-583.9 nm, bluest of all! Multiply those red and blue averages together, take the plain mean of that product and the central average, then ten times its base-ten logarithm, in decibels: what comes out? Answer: 30.3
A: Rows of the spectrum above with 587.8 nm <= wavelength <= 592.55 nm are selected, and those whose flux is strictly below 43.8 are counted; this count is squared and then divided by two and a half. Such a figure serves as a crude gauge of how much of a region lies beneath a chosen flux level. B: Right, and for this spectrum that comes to 194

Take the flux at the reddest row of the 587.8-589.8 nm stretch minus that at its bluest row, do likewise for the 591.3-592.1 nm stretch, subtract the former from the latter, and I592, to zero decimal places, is 12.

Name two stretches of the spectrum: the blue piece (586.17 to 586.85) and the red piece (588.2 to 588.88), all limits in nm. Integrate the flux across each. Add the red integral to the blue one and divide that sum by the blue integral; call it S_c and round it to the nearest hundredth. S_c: 1.86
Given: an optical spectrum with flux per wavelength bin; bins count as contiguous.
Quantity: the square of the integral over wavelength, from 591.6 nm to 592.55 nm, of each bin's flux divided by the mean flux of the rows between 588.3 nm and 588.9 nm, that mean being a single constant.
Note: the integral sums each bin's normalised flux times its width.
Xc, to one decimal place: 1.4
